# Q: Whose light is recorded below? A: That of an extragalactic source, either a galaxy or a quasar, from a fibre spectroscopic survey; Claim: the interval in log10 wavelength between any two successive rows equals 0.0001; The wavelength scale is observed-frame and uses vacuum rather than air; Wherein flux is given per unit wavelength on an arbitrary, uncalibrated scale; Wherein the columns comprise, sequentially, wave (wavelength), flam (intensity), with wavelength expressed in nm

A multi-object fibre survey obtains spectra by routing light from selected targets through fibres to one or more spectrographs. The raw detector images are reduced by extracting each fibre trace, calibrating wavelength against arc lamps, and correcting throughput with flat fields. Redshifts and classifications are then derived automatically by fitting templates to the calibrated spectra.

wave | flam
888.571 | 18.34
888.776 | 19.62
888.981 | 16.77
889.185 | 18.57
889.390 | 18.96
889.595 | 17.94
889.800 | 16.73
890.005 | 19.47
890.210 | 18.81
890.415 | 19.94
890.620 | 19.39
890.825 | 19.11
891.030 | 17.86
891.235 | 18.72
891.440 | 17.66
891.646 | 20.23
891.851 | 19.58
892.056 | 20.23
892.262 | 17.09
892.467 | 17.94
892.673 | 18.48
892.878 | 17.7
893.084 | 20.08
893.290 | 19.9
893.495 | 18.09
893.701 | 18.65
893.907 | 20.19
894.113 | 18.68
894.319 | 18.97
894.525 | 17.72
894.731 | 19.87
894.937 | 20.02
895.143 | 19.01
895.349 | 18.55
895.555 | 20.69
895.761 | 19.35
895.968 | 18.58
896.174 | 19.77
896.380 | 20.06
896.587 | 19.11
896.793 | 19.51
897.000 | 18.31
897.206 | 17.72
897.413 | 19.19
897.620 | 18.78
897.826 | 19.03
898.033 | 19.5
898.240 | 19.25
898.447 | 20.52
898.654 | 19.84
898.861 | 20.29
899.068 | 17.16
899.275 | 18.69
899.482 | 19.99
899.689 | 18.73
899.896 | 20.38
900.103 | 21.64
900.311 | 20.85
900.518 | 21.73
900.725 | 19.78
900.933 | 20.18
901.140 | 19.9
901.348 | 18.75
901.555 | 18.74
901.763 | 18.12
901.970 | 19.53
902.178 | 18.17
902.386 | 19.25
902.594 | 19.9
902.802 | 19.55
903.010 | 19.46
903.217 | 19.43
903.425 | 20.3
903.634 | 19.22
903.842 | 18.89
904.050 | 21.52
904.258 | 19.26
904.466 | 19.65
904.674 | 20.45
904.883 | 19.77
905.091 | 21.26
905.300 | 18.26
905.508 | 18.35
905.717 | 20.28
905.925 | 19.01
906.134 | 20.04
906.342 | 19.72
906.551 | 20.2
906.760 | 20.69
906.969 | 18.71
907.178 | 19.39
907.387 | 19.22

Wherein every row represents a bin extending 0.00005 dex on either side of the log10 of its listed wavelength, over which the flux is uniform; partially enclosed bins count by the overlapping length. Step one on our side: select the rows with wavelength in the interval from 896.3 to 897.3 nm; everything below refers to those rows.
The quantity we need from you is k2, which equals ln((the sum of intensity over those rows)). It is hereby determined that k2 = 4.55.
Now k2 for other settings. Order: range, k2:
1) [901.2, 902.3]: 4.54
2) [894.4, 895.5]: 4.56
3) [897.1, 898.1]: 4.55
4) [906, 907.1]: 4.60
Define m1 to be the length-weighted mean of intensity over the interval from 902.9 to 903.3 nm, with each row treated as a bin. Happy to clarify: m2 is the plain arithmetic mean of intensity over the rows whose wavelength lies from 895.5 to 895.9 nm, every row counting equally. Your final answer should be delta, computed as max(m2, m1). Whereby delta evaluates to 20.0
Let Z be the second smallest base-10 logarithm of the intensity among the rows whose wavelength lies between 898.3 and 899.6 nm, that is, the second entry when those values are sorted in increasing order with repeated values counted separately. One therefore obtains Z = 1.272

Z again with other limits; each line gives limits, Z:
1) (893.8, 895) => 1.271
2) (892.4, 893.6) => 1.254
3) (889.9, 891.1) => 1.274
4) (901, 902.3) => 1.259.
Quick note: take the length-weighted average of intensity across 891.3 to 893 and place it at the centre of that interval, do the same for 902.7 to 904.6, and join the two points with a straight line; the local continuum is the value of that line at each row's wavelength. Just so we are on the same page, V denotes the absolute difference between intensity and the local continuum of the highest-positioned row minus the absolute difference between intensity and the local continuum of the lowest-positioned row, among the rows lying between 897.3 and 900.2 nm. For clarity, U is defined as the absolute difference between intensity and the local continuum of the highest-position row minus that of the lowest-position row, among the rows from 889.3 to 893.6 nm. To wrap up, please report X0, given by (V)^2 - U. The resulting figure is 4.7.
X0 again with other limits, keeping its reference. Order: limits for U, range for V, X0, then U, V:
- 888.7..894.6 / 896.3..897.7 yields 0.6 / -0.17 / -0.7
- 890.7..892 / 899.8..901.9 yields -0.2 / 0.37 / 0.4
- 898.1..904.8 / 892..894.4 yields 1.6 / 0.59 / -1.5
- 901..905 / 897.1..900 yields 0.5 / -0.35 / -0.4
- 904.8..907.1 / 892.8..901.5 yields -1.2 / 1.26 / -0.2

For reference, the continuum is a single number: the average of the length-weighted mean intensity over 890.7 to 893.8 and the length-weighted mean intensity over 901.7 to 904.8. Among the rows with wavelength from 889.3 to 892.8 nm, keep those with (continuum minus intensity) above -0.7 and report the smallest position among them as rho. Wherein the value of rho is 889.390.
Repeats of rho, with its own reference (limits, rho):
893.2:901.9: 893.495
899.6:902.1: 899.689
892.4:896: 892.467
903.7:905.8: 903.842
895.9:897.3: 895.968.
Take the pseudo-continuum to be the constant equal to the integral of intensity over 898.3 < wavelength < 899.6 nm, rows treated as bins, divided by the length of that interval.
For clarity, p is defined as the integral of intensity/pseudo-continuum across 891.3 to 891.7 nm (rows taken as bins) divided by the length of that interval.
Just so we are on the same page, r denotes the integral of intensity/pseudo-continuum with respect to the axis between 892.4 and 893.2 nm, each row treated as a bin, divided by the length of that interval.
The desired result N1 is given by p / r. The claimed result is 1.01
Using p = 0.97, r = 0.96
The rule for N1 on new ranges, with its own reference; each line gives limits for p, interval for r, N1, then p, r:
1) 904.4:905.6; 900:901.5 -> 0.96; 1.01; 1.05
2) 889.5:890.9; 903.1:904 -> 0.96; 0.97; 1.01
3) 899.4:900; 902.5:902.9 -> 1.00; 1.02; 1.02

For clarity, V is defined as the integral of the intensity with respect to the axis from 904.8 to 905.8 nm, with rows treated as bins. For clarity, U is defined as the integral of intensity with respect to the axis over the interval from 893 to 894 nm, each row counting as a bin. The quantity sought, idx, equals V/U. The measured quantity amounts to 1.01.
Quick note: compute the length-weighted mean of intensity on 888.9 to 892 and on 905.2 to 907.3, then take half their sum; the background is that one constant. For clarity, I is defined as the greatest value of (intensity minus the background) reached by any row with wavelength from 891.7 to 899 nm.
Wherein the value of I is 1.6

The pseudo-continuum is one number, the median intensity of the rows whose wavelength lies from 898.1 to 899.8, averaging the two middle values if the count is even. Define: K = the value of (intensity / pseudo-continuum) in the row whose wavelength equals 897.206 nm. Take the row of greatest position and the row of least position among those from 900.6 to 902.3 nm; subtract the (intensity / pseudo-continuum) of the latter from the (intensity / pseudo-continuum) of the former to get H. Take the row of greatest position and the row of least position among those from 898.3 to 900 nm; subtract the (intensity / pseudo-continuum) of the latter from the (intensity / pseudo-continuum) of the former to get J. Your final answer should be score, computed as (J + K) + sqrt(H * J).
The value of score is 0.92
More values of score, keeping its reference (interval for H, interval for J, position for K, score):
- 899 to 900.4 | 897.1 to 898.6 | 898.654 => 1.32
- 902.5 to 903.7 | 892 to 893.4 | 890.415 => 1.03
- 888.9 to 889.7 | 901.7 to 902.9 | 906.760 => 1.20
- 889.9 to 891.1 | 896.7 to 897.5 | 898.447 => 1.07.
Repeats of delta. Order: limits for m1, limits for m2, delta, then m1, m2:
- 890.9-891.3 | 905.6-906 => 19.6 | 18.3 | 19.6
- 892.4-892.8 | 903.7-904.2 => 20.2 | 18.2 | 20.2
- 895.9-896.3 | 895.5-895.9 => 20.0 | 19.3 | 20.0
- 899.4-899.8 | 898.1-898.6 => 19.9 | 19.4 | 19.9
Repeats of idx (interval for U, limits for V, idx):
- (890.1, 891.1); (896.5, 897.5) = 0.98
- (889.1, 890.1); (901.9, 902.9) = 1.05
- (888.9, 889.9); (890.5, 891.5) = 1.05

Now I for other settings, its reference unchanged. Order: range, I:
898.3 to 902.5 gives 2.7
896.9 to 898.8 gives 1.4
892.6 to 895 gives 1.1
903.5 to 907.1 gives 2.4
